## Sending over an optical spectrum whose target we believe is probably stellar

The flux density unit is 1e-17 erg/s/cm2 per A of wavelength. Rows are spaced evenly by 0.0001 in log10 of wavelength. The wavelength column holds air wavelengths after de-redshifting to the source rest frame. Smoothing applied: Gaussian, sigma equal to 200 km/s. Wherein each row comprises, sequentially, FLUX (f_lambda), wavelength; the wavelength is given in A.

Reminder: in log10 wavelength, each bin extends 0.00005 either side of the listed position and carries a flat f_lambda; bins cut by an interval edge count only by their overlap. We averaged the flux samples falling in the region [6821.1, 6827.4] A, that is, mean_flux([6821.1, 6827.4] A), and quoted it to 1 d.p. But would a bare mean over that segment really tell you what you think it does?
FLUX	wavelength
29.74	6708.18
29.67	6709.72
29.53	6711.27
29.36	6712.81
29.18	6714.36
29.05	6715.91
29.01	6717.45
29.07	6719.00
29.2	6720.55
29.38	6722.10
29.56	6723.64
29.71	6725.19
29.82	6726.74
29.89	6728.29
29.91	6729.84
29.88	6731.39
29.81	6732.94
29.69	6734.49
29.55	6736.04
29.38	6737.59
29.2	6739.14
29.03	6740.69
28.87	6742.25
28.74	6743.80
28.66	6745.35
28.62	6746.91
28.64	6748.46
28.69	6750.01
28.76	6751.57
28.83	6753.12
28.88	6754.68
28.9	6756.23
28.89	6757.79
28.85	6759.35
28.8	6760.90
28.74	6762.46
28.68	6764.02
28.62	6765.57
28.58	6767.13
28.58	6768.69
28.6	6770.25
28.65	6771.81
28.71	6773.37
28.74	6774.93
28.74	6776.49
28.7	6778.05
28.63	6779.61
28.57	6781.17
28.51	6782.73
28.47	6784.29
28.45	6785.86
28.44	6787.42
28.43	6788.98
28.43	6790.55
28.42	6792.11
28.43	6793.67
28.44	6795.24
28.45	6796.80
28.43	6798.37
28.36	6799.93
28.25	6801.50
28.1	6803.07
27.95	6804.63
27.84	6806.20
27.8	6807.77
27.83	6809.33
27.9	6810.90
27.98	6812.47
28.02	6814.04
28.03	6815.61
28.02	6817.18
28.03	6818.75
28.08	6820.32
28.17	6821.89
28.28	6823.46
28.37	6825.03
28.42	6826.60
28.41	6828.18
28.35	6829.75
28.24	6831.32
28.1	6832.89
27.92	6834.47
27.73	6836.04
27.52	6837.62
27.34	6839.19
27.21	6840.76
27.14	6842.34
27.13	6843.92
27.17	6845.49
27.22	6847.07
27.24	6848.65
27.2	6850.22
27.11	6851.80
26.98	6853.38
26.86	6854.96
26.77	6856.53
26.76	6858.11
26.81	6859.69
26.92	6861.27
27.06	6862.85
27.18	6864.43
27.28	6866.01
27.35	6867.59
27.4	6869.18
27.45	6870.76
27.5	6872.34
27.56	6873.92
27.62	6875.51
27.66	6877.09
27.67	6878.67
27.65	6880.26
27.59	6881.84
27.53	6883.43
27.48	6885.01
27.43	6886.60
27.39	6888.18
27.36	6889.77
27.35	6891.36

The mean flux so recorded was 28.3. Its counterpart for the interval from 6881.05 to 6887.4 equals 27.5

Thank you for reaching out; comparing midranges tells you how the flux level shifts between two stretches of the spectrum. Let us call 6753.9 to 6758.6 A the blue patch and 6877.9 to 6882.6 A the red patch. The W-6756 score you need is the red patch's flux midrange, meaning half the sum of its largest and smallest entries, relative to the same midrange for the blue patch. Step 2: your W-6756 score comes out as 0.96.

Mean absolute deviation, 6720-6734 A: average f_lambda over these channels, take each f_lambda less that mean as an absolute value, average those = 0.20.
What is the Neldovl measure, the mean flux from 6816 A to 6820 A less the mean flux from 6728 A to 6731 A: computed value -1.9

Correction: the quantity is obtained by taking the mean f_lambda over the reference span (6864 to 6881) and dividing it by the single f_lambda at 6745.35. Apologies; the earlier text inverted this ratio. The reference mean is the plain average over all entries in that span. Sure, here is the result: 0.96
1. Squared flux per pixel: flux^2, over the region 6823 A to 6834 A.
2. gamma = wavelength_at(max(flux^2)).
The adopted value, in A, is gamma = 6826.60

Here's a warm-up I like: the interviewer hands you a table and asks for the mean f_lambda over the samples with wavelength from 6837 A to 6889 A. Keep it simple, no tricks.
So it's 27.3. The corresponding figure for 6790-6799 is 28.4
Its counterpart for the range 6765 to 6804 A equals 28.5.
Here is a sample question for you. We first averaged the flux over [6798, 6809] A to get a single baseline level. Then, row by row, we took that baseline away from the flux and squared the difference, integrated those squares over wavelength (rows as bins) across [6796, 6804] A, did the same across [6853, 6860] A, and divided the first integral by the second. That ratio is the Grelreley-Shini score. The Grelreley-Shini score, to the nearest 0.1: 0.0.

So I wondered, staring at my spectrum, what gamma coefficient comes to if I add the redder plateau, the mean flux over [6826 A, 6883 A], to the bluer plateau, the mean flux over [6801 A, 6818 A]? 55.4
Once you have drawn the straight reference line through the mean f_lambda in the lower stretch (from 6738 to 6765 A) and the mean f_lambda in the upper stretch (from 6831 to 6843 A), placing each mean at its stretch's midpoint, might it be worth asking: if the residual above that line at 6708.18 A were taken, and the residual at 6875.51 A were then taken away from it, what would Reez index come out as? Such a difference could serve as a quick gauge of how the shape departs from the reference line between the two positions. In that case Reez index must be -0.2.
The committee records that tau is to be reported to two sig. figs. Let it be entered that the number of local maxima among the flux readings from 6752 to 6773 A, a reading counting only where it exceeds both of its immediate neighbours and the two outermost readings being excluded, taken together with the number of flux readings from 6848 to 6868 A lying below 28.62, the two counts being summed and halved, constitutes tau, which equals 7.0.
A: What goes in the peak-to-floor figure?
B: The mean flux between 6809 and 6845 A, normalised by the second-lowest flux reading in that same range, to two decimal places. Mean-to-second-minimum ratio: 1.03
